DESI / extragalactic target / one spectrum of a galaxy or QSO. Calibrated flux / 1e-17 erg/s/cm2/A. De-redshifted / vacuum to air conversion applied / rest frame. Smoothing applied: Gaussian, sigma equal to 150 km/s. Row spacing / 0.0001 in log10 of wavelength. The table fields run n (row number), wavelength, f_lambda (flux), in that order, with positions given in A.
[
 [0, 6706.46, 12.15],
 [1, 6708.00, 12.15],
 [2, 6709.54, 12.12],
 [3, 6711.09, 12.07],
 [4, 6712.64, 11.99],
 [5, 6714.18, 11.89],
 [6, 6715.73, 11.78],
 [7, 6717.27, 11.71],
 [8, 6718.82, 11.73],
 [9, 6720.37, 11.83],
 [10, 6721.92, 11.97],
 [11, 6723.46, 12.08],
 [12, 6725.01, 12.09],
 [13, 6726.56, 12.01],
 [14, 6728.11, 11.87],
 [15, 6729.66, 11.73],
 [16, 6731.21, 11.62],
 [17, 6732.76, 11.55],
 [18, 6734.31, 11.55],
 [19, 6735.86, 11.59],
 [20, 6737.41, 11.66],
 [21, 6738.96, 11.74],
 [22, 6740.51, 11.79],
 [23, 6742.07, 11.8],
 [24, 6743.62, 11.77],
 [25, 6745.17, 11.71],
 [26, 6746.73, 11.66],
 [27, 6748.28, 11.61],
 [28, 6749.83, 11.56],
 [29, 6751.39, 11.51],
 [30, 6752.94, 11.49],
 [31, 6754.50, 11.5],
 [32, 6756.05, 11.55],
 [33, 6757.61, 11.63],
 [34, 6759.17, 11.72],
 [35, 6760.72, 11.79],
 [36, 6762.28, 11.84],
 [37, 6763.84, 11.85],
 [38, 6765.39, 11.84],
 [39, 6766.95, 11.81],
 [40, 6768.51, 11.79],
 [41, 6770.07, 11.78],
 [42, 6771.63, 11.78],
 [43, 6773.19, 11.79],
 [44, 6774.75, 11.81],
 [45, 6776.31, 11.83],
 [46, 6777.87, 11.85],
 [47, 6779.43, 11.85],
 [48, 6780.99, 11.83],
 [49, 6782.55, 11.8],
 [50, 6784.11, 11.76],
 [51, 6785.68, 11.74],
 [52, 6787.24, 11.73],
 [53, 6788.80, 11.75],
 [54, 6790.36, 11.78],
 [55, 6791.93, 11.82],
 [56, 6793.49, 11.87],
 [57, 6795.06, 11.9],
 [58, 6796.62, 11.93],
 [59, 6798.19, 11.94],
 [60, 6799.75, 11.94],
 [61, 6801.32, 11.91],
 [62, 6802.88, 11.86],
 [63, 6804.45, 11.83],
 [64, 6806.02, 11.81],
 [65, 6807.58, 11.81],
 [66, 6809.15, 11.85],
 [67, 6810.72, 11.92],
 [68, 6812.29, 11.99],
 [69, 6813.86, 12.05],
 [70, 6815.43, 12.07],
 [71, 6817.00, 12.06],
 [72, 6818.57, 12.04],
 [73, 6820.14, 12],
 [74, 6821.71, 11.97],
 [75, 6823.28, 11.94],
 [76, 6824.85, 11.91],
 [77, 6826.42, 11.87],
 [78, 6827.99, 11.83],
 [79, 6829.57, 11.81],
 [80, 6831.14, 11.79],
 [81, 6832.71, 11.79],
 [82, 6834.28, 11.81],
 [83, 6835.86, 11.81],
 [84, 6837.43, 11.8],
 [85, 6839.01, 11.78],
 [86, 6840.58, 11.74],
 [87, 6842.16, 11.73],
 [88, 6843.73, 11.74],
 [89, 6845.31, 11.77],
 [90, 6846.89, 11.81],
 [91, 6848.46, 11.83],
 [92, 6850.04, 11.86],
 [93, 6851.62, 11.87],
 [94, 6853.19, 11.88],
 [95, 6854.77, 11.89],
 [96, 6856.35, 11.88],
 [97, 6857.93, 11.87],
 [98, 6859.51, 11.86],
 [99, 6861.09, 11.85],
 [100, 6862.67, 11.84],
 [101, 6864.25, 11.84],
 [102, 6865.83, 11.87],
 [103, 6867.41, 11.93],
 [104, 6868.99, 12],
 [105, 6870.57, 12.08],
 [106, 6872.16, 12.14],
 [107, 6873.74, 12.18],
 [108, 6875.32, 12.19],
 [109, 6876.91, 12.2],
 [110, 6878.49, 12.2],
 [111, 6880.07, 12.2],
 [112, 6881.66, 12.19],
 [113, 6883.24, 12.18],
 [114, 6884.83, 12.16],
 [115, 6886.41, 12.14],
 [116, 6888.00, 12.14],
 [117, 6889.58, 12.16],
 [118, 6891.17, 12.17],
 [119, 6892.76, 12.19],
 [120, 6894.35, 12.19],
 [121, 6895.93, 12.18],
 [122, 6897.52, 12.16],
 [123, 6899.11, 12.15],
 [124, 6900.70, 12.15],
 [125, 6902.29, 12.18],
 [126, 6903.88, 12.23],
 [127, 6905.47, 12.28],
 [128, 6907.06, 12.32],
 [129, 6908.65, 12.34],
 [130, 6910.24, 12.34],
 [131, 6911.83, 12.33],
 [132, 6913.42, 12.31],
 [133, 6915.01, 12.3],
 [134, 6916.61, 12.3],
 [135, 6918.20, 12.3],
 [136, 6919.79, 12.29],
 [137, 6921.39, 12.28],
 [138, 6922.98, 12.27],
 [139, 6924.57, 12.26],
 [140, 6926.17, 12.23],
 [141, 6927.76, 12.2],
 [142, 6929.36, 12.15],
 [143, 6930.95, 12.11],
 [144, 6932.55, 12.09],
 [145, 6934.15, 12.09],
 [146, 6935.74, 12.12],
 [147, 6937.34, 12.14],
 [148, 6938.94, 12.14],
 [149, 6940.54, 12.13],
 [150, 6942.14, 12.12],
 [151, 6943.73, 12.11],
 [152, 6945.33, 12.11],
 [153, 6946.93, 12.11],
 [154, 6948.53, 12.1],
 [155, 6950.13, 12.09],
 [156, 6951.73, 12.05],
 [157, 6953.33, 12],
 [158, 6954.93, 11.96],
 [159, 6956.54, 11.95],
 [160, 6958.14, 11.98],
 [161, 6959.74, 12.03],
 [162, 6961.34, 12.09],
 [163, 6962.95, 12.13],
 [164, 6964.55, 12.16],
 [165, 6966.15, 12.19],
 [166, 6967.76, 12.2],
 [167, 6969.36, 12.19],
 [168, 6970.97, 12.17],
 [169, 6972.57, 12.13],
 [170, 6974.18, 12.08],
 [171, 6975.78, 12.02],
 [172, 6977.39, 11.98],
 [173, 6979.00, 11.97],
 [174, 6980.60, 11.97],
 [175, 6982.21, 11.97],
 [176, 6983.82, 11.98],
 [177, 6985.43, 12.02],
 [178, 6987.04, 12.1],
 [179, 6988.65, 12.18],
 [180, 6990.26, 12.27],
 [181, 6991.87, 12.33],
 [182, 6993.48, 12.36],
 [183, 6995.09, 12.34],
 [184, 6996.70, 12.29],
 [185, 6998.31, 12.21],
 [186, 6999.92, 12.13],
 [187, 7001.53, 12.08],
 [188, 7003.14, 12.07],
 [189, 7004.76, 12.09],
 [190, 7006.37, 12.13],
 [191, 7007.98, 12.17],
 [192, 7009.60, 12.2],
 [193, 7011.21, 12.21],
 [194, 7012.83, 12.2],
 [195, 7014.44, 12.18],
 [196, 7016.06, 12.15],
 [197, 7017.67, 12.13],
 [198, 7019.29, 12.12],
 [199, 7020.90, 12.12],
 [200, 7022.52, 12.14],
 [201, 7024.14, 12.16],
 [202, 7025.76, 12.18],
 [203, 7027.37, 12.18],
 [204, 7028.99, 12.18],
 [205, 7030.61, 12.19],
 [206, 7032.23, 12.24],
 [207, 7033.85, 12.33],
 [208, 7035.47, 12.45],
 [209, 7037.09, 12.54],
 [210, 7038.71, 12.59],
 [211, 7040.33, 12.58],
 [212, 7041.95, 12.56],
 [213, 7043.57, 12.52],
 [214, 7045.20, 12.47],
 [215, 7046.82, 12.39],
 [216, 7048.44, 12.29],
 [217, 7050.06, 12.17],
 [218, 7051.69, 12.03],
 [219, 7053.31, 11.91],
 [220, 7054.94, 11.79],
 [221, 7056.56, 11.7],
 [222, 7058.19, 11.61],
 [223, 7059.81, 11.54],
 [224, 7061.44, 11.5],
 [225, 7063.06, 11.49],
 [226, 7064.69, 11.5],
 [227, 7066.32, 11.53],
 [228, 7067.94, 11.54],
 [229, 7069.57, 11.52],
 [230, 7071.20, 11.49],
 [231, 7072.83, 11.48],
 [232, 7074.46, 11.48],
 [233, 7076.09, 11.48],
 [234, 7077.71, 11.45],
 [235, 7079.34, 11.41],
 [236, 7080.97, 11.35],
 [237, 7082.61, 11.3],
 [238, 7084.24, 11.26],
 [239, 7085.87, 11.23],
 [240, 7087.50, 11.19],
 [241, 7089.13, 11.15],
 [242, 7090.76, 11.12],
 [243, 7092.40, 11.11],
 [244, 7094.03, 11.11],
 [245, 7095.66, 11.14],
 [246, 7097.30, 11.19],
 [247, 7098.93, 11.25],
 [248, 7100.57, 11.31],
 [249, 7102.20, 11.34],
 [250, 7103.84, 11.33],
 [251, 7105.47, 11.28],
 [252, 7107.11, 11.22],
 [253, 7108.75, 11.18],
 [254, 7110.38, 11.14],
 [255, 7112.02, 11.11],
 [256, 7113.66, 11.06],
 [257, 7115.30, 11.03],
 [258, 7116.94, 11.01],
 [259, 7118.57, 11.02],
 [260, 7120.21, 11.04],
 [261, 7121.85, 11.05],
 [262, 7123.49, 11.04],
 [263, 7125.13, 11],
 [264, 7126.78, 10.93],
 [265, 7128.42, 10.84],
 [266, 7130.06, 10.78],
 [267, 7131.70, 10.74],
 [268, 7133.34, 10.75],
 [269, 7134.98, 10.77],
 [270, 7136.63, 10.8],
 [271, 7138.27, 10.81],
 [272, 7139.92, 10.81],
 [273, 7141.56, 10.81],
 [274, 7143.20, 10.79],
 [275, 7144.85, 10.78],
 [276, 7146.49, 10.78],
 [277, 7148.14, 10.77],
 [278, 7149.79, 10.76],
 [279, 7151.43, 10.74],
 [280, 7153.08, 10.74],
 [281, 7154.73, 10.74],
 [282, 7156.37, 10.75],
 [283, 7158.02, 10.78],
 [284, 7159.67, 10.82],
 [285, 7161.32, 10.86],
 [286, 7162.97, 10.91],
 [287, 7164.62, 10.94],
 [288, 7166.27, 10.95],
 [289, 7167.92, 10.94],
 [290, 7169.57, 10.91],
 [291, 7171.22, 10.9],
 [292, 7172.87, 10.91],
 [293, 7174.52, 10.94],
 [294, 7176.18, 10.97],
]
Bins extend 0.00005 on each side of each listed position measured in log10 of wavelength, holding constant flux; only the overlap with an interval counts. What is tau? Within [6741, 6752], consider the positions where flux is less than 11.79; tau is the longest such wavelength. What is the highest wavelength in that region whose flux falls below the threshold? 6751.39 A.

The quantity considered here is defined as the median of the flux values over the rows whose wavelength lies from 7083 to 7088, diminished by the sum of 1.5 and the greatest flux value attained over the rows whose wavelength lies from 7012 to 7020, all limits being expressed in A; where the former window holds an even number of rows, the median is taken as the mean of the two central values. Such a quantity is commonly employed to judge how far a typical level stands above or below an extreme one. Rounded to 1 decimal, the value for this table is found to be -2.5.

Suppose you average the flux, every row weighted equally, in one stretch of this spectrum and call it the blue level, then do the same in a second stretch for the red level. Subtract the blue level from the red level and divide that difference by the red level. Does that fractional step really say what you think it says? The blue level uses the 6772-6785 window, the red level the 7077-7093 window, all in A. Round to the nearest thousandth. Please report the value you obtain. -0.050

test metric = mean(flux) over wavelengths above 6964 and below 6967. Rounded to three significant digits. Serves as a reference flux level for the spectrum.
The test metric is 12.2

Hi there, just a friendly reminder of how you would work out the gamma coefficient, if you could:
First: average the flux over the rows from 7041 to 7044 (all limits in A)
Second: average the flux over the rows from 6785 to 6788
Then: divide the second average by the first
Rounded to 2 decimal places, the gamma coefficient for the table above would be 0.94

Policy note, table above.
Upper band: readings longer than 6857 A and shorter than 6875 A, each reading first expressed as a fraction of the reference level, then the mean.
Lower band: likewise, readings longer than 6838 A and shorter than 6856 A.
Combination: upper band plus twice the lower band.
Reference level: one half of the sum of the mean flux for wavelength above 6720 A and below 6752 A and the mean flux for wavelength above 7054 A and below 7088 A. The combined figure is 3.06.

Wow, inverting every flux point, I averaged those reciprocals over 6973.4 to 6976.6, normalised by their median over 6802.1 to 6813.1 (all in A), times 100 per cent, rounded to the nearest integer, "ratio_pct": 98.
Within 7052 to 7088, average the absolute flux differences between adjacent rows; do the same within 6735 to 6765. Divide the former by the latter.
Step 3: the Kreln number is 0.8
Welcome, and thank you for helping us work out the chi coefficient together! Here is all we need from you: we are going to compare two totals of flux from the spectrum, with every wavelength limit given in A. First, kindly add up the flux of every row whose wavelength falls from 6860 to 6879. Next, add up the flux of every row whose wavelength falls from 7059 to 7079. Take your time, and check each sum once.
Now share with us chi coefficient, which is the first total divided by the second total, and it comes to 1.05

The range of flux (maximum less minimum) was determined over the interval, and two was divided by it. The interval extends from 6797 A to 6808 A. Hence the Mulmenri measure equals 15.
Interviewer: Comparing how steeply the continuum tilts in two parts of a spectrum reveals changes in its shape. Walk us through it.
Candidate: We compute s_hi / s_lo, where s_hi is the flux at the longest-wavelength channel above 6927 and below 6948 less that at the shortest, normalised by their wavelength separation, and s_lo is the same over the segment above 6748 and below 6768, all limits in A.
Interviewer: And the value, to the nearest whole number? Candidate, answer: 0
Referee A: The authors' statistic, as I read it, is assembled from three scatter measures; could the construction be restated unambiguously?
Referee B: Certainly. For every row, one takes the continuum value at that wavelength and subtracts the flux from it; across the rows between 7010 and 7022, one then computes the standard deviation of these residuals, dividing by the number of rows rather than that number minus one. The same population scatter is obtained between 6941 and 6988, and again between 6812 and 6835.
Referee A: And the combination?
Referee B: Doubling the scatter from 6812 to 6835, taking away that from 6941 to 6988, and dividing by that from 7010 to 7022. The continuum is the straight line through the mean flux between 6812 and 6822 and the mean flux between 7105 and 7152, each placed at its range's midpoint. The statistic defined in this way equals 3.2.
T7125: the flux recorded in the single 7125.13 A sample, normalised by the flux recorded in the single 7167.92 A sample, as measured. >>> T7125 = 1.01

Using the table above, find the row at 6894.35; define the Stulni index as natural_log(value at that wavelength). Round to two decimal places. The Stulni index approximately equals 2.50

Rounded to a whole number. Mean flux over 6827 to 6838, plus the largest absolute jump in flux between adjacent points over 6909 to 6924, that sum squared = 140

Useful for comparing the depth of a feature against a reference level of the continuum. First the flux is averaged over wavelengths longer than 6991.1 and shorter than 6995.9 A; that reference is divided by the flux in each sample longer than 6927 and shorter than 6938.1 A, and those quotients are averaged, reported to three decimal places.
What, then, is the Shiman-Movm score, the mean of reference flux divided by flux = 1.018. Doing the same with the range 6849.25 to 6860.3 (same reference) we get 1.040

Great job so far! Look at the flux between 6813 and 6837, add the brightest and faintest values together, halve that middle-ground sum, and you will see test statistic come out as 11.9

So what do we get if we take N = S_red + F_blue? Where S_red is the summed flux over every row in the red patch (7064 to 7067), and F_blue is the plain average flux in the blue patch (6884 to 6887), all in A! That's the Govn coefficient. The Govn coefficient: 35.2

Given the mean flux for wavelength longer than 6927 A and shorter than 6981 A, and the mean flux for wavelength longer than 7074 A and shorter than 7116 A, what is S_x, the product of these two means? 135.9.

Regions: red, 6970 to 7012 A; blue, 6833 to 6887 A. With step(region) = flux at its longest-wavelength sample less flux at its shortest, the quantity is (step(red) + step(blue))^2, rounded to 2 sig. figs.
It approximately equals 0.14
